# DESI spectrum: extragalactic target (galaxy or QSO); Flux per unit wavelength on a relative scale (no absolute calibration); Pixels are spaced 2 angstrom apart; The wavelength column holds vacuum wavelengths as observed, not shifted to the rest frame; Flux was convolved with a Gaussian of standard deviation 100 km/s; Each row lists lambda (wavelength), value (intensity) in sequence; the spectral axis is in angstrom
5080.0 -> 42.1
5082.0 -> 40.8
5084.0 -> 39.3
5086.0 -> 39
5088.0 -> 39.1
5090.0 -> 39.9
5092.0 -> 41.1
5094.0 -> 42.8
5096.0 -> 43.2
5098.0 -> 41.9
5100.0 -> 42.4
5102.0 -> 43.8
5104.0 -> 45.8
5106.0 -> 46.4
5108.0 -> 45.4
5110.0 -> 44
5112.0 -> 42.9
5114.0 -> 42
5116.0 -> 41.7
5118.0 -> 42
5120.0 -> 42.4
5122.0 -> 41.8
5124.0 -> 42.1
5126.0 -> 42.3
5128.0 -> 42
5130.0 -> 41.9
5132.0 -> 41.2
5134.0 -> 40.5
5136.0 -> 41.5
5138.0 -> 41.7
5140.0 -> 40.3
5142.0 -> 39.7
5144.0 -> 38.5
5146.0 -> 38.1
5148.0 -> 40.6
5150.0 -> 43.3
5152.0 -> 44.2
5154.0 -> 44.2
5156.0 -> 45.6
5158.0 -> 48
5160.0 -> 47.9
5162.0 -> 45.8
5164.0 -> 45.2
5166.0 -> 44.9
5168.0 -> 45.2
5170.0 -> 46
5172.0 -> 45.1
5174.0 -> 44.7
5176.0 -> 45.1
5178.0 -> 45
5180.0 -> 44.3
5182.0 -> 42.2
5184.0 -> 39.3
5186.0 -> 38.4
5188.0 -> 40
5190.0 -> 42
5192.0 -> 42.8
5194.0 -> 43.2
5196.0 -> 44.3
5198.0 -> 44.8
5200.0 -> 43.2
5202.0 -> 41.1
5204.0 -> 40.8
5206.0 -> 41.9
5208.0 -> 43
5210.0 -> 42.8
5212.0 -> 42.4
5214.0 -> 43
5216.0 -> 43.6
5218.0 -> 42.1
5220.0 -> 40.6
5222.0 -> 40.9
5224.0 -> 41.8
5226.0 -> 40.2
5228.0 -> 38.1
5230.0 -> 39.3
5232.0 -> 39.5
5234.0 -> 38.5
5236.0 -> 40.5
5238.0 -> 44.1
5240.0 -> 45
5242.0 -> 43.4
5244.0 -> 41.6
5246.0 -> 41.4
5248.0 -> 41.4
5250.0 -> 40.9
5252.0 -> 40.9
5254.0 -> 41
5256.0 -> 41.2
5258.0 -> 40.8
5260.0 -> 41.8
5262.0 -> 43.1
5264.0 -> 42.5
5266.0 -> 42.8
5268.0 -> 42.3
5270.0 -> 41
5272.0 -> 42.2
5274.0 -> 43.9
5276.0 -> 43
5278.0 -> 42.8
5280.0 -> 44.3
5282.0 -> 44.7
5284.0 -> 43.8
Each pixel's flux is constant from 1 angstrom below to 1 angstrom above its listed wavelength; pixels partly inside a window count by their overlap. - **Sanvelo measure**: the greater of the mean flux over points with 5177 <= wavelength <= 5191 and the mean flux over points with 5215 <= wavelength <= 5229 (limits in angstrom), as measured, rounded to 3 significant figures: 41.6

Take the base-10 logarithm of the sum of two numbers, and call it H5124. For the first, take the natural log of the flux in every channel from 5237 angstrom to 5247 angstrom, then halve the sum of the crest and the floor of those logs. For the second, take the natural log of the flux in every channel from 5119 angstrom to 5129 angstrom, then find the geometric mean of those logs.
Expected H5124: 0.875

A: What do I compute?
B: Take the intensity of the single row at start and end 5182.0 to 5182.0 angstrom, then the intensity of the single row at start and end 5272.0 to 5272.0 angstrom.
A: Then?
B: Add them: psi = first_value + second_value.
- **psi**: 84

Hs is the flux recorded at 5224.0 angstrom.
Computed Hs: 41.8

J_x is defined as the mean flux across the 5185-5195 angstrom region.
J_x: 41.3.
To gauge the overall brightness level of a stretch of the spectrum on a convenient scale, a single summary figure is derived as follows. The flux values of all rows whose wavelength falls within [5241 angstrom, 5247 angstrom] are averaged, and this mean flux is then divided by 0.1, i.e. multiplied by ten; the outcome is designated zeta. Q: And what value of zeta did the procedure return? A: 421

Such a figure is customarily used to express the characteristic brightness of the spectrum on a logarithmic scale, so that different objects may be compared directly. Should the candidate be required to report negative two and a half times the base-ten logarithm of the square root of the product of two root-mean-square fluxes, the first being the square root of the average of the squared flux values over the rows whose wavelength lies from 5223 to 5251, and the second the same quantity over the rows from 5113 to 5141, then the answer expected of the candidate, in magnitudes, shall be -4.043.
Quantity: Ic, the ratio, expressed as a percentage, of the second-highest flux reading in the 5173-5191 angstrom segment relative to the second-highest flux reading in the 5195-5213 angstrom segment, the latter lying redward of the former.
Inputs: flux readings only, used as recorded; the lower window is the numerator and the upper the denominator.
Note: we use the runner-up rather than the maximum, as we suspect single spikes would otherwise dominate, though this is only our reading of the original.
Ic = 102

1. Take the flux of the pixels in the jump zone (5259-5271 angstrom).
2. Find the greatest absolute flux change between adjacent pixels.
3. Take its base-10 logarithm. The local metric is 0.1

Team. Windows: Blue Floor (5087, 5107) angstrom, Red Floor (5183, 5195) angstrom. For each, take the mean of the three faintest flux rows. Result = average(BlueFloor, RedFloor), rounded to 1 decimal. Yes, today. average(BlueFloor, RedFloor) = 39.6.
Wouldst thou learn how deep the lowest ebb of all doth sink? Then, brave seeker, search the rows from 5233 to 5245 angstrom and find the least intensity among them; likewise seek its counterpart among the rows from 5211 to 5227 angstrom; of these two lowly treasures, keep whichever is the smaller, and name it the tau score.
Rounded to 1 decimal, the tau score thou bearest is 38.5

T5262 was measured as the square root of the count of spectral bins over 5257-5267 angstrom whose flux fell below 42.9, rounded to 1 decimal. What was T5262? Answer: 2.0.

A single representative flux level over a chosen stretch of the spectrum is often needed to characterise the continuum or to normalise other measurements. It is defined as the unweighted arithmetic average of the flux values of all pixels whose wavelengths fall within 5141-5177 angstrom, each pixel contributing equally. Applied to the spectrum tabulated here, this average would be 44.0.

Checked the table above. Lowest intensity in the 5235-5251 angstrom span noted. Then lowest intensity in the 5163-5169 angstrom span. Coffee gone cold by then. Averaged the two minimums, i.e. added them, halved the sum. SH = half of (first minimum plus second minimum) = 42.7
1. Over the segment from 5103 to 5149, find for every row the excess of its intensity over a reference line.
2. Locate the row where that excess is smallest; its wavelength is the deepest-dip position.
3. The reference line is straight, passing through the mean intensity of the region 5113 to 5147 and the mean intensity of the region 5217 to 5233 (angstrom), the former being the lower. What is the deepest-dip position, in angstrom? 5146.0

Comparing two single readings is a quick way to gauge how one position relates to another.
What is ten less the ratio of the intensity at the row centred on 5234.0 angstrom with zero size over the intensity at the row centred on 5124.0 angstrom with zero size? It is 9.09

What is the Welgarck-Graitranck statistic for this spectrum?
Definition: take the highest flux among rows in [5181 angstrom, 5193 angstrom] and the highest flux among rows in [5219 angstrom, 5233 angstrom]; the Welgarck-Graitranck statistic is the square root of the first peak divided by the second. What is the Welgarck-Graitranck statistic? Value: 1.01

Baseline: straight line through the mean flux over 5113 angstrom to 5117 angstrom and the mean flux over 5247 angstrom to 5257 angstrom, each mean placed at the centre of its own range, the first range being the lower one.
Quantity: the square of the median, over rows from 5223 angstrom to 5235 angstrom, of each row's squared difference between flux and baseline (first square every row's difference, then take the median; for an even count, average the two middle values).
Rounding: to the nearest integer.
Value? 11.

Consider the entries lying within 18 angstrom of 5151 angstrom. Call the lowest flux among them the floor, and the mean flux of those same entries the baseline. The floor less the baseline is -5.0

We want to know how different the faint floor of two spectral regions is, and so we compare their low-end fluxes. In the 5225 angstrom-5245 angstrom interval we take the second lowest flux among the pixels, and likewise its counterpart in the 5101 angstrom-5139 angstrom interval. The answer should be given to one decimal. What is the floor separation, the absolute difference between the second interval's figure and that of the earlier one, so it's 2.7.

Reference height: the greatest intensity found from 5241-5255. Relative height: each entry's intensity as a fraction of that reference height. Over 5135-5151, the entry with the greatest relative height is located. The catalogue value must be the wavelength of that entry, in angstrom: 5150.0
